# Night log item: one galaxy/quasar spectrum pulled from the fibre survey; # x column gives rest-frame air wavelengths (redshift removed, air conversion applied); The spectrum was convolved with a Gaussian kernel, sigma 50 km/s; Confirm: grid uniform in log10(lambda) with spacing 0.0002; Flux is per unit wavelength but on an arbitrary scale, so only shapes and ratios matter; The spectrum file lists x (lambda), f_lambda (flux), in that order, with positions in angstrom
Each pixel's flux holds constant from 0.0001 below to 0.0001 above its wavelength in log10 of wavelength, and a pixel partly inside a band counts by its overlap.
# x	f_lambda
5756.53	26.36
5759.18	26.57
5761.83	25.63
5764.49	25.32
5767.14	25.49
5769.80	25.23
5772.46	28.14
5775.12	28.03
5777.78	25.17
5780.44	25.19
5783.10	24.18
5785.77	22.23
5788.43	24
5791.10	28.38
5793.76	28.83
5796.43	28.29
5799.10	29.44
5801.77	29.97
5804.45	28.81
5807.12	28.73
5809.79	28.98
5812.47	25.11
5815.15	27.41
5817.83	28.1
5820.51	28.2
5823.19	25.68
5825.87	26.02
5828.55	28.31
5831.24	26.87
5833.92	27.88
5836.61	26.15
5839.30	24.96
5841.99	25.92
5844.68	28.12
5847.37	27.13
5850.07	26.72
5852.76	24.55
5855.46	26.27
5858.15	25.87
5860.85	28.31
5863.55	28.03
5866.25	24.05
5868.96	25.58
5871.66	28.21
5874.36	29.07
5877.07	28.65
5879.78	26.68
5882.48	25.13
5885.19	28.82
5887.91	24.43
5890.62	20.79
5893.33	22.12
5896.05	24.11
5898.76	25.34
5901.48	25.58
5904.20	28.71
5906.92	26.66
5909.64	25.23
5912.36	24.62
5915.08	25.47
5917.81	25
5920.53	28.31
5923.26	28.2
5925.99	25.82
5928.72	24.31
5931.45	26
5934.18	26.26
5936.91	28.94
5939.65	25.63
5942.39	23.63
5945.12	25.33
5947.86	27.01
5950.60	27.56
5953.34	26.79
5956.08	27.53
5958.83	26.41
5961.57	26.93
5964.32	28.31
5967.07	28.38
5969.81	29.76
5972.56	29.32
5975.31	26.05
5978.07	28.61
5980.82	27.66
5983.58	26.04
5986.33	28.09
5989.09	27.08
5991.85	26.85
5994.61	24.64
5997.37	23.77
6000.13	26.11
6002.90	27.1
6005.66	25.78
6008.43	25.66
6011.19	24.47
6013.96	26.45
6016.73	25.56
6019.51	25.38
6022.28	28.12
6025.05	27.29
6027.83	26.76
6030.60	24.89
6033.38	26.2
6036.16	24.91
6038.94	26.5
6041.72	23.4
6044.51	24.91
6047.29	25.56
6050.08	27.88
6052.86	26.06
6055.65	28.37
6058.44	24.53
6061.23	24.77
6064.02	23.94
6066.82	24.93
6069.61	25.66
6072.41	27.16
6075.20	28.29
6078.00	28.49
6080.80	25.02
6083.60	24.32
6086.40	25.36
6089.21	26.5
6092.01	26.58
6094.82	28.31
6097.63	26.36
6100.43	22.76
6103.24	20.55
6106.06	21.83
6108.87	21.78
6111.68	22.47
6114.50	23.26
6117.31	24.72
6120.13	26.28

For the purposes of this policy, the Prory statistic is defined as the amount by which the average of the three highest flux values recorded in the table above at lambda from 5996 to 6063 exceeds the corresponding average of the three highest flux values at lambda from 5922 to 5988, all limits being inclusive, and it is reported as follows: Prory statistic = -1.2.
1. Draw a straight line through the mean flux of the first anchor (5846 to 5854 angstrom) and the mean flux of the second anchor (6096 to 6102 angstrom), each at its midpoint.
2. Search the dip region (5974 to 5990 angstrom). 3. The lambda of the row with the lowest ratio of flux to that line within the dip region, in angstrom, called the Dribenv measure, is 5975.31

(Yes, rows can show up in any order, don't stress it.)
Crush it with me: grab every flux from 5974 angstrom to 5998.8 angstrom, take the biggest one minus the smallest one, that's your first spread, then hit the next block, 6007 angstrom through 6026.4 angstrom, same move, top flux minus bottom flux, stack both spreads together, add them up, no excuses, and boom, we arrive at 8.5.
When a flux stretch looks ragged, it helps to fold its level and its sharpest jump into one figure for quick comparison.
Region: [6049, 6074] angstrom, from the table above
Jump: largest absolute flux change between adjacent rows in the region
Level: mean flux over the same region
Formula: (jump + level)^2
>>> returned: 886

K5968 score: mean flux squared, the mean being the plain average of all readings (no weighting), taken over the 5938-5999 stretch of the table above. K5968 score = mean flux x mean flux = 723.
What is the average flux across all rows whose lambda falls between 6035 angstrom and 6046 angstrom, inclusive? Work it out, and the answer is 24.9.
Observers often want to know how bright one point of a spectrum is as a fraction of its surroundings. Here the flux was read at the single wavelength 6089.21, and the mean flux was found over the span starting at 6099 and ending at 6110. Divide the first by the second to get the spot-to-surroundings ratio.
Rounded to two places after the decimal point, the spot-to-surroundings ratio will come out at 1.22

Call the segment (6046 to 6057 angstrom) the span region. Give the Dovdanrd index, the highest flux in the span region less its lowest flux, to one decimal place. 2.8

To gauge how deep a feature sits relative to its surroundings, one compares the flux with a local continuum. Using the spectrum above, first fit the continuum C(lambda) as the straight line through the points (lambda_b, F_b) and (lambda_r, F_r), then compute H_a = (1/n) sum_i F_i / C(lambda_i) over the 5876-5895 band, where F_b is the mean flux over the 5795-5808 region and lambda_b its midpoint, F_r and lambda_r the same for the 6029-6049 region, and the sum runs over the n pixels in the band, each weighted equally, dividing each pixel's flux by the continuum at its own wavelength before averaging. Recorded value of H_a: 0.91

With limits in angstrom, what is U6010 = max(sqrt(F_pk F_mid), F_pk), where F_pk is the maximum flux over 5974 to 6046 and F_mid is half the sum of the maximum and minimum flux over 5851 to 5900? 28.6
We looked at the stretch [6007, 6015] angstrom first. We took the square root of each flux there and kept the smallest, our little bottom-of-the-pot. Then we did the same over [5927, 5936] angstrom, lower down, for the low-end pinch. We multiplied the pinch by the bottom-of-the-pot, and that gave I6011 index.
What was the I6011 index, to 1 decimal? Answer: 24.4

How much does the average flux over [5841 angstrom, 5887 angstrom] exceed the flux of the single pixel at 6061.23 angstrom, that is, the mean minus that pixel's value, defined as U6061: 2.1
